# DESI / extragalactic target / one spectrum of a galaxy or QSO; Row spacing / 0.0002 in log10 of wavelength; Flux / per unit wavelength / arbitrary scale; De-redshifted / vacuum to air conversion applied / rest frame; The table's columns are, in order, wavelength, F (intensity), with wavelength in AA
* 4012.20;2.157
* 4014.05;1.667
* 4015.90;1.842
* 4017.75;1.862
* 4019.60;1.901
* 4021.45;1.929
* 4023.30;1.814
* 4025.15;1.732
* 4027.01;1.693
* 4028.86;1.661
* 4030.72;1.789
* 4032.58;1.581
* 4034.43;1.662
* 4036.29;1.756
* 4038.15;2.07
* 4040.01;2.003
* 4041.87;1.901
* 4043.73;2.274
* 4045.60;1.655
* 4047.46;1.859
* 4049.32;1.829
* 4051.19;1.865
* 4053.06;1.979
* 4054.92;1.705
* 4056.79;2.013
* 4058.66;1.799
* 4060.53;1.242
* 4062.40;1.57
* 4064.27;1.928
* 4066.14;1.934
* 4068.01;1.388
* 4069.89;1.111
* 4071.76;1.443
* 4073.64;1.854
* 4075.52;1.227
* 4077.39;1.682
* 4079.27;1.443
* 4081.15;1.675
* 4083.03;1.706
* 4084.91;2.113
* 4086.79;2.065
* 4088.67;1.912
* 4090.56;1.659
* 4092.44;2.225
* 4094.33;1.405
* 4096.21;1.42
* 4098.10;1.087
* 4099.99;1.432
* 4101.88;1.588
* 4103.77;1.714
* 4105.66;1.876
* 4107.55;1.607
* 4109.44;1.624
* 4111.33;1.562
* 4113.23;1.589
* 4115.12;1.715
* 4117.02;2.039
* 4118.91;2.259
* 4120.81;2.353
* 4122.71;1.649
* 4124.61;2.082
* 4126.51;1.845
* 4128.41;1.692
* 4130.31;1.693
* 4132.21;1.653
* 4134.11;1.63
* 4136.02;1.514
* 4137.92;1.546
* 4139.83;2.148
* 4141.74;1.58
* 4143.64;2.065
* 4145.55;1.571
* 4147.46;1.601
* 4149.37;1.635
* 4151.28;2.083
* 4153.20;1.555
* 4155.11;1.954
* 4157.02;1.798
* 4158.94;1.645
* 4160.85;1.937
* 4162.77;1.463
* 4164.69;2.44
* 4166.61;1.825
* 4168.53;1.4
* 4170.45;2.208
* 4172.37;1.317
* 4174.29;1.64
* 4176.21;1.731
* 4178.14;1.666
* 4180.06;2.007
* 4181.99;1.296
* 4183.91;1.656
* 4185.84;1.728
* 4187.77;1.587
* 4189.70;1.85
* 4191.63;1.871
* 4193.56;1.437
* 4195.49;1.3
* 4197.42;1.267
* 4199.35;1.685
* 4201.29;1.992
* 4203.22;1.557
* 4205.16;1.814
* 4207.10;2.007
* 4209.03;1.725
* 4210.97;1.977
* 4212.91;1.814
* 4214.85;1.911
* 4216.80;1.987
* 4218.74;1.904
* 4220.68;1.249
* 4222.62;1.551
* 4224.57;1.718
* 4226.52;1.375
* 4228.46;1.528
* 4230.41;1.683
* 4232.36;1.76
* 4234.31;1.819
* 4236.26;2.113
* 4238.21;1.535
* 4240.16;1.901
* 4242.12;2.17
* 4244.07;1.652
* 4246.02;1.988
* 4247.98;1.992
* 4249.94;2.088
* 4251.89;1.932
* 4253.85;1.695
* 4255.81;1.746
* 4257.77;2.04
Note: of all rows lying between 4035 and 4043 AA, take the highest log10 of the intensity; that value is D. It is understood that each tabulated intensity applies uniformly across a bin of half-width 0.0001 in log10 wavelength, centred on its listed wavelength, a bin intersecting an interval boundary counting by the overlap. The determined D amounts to 0.32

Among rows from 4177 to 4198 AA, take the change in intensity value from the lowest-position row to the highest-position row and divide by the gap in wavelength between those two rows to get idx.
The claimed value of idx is -0.02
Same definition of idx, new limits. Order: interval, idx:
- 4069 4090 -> 0.04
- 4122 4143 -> 0.00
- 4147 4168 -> 0.01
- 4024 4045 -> 0.03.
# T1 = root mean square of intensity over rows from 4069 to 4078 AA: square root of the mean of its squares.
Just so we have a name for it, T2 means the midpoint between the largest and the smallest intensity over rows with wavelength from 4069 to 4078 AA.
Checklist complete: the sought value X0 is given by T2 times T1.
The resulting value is 2.2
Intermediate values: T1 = 1.49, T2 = 1.48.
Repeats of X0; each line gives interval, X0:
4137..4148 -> 3.3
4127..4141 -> 3.1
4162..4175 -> 3.4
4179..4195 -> 2.8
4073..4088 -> 2.9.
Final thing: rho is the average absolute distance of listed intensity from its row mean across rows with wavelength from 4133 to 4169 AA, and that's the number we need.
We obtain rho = 0.23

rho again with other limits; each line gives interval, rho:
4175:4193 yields 0.14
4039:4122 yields 0.24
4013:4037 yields 0.09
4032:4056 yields 0.15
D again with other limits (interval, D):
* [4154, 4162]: 0.29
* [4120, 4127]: 0.37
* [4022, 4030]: 0.26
